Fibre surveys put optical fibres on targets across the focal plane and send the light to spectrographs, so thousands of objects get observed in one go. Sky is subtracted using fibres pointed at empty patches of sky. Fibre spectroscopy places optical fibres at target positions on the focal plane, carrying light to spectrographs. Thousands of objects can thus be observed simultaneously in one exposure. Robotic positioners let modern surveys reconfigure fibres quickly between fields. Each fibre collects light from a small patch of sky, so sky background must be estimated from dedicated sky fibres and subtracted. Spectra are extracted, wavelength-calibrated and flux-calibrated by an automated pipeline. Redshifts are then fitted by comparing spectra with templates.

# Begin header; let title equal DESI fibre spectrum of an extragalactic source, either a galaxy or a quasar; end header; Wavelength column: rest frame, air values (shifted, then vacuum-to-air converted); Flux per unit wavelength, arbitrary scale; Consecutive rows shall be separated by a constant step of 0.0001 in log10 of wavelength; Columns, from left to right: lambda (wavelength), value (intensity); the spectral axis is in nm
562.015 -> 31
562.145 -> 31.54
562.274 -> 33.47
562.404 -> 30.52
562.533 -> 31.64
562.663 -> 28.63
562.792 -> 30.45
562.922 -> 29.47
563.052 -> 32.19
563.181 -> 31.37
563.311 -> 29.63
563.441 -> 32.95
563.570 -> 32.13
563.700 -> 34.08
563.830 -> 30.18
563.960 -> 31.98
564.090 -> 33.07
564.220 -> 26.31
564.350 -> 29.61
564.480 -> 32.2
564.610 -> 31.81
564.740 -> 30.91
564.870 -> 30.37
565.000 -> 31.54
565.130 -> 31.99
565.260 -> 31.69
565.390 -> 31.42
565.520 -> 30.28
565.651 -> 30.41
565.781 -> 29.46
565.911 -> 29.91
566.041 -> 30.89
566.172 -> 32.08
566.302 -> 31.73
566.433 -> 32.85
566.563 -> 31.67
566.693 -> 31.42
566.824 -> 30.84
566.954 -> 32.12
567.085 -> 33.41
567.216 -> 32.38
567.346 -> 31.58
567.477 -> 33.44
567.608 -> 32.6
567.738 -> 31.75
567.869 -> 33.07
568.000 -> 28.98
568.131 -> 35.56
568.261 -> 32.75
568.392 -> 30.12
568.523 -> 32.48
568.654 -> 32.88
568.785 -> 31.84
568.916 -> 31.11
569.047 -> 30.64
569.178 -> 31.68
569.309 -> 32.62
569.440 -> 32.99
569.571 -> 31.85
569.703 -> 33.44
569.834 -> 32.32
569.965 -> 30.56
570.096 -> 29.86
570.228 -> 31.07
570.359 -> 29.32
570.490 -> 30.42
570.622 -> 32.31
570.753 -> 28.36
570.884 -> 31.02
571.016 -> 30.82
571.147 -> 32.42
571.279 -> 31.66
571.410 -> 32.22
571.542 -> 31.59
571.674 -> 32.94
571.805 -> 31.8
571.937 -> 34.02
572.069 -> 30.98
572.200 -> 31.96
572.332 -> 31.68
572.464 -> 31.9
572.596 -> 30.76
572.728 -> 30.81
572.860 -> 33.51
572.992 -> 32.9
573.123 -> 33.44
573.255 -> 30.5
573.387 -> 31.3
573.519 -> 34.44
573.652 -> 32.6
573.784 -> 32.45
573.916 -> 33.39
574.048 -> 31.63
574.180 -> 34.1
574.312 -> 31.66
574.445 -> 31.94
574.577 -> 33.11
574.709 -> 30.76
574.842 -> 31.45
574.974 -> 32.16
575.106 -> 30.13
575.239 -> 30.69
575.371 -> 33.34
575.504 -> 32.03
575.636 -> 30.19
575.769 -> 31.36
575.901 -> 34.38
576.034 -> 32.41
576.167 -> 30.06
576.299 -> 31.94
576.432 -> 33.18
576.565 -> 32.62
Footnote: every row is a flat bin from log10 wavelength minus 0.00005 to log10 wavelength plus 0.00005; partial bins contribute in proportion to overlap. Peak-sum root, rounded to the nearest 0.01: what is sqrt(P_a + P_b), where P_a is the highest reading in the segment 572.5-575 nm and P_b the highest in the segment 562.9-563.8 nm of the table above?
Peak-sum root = 8.28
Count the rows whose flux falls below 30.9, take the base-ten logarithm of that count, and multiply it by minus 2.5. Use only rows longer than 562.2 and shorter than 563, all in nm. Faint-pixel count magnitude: -1.5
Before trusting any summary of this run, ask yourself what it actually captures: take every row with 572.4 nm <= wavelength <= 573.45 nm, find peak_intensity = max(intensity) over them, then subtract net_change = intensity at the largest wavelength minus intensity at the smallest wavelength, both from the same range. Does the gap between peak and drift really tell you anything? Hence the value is 34.1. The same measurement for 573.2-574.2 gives 30.8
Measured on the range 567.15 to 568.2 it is 32.4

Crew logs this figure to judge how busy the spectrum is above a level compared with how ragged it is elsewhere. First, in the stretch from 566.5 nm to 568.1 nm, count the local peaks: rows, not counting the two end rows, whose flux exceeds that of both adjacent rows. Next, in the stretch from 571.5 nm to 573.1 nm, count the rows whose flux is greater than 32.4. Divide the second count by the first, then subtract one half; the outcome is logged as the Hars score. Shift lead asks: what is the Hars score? 0.83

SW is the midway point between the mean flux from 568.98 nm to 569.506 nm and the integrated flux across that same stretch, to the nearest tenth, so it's 24.4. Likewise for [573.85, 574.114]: 20.6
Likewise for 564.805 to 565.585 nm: 27.8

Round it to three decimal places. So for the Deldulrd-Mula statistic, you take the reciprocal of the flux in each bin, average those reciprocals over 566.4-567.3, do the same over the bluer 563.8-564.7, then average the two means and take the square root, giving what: 0.179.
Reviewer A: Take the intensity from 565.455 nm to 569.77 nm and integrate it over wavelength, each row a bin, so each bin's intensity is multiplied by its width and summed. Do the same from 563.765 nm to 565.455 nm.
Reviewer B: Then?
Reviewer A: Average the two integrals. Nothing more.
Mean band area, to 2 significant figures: 95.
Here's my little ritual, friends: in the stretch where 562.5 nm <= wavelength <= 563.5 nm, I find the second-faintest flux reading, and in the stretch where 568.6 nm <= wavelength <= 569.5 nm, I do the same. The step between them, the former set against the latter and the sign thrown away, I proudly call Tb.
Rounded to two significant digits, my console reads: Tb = 1.6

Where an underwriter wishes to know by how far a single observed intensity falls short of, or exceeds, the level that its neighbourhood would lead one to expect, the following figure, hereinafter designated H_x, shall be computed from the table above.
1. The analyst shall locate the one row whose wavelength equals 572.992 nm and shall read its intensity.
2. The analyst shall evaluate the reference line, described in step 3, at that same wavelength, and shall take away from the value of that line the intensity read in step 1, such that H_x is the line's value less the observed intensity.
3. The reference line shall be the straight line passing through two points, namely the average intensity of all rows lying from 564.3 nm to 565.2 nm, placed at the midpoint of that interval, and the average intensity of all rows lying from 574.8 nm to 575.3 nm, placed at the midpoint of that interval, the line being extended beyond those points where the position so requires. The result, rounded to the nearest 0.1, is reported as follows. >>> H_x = -1.8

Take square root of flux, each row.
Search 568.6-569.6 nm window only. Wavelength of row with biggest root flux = 569.440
